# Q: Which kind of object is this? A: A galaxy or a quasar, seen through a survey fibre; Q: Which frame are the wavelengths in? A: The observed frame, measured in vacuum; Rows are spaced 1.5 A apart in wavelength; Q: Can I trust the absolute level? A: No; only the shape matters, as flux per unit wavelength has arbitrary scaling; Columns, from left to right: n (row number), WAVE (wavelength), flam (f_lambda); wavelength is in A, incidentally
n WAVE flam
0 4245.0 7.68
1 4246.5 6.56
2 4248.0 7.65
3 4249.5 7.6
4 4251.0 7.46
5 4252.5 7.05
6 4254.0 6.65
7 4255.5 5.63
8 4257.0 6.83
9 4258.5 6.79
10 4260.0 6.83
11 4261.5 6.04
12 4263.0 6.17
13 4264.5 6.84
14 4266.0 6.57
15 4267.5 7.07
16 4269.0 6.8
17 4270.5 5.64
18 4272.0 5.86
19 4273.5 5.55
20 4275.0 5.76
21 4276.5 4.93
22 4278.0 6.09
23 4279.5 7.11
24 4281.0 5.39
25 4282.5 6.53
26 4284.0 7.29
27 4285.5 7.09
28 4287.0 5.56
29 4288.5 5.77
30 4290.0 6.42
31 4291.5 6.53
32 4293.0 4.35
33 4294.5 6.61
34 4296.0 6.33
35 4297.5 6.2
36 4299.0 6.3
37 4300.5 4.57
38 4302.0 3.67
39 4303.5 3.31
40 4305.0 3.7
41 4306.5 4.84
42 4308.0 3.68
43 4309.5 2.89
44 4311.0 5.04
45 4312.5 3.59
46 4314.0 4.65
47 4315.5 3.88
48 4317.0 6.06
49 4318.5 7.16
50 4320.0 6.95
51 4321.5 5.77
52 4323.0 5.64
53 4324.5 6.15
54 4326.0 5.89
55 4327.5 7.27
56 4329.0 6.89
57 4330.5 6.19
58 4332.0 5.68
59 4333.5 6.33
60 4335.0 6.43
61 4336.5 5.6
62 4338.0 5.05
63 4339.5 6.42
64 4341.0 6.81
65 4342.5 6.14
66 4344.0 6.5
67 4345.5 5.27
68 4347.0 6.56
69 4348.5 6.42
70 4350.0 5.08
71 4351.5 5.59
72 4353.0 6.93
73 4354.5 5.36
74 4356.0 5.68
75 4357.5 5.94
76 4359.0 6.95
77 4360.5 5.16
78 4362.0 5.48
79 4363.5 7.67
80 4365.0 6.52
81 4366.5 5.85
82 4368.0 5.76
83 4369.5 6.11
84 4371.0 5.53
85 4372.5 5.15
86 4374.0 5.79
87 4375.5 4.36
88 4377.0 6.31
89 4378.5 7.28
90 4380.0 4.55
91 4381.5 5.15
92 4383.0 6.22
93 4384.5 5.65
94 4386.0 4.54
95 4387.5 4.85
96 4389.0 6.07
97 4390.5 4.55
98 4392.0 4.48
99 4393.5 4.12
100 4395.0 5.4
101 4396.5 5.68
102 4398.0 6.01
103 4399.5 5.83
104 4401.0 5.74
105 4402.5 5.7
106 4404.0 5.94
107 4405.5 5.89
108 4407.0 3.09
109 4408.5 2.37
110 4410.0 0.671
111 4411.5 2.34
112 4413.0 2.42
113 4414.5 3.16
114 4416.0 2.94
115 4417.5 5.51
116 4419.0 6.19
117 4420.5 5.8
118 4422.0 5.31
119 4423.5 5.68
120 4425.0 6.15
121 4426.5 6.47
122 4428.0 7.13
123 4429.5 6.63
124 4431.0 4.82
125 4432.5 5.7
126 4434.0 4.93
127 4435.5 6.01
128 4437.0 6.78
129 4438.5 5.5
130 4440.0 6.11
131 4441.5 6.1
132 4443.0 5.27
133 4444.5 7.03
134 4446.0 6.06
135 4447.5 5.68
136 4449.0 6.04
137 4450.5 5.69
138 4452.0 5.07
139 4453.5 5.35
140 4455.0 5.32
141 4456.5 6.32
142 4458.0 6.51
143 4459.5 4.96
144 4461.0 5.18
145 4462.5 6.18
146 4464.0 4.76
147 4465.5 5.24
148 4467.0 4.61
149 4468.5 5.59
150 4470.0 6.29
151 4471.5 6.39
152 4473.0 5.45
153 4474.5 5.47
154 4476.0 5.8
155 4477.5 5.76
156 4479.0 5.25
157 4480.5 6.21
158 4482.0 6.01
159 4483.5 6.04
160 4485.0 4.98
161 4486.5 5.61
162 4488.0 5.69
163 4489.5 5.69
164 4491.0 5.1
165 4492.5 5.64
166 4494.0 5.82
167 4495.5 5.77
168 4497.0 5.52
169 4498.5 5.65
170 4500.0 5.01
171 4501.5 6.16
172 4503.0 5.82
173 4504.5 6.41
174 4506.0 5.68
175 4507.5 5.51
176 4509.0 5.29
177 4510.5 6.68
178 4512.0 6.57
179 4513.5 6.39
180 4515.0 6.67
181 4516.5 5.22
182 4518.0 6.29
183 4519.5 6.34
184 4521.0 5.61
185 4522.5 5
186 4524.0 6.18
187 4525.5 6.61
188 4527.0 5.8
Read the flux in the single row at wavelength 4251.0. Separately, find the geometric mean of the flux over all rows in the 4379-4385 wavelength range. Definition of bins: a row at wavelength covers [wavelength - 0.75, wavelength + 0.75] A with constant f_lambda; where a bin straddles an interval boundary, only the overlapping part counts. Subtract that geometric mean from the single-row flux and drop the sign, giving 2.1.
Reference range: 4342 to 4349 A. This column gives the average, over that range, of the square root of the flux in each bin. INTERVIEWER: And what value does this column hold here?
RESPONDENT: 2.48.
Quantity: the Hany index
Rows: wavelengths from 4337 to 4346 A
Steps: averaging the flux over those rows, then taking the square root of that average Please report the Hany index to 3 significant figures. 2.46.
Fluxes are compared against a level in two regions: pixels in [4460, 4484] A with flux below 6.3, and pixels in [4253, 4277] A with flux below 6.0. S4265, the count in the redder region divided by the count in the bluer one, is 2.5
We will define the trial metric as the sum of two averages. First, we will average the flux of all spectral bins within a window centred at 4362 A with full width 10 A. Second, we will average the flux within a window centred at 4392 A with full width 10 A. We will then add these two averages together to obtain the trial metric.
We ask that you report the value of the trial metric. 11.25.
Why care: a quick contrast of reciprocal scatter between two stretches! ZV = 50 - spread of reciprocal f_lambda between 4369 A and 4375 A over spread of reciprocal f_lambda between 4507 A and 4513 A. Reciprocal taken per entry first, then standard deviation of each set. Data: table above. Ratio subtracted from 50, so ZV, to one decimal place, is 49.4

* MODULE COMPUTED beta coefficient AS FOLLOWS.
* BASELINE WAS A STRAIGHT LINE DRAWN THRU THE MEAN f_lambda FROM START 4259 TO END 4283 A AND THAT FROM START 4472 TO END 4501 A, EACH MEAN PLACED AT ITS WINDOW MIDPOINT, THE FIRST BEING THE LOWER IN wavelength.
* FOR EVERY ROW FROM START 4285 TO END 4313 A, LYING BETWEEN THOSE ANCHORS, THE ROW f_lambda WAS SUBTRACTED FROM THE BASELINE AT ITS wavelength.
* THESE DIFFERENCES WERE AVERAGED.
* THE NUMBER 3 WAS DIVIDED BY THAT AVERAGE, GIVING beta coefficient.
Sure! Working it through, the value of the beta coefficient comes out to 3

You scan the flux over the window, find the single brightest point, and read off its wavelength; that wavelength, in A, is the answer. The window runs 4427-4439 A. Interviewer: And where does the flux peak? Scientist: 4428.0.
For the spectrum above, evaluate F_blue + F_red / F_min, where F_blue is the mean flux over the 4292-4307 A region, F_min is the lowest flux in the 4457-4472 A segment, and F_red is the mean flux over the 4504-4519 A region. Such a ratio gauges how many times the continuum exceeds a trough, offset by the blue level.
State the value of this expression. 6.3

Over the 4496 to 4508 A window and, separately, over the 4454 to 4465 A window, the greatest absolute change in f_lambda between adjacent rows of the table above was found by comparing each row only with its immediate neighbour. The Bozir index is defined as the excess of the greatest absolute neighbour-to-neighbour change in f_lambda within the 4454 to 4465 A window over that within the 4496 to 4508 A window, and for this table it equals 0.4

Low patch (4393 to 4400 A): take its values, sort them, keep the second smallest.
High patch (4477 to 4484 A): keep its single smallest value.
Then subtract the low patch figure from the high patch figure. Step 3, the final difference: -0.15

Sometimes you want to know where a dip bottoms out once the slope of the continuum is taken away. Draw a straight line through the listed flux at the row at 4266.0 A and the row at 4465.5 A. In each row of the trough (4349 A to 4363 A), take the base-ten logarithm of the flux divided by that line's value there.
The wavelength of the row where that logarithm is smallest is 4350.0 A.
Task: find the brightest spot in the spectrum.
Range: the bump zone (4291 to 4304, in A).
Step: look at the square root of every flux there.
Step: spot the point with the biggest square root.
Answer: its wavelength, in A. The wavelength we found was 4294.5 A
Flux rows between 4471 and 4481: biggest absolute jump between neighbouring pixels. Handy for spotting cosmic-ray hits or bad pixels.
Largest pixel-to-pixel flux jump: 0.96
